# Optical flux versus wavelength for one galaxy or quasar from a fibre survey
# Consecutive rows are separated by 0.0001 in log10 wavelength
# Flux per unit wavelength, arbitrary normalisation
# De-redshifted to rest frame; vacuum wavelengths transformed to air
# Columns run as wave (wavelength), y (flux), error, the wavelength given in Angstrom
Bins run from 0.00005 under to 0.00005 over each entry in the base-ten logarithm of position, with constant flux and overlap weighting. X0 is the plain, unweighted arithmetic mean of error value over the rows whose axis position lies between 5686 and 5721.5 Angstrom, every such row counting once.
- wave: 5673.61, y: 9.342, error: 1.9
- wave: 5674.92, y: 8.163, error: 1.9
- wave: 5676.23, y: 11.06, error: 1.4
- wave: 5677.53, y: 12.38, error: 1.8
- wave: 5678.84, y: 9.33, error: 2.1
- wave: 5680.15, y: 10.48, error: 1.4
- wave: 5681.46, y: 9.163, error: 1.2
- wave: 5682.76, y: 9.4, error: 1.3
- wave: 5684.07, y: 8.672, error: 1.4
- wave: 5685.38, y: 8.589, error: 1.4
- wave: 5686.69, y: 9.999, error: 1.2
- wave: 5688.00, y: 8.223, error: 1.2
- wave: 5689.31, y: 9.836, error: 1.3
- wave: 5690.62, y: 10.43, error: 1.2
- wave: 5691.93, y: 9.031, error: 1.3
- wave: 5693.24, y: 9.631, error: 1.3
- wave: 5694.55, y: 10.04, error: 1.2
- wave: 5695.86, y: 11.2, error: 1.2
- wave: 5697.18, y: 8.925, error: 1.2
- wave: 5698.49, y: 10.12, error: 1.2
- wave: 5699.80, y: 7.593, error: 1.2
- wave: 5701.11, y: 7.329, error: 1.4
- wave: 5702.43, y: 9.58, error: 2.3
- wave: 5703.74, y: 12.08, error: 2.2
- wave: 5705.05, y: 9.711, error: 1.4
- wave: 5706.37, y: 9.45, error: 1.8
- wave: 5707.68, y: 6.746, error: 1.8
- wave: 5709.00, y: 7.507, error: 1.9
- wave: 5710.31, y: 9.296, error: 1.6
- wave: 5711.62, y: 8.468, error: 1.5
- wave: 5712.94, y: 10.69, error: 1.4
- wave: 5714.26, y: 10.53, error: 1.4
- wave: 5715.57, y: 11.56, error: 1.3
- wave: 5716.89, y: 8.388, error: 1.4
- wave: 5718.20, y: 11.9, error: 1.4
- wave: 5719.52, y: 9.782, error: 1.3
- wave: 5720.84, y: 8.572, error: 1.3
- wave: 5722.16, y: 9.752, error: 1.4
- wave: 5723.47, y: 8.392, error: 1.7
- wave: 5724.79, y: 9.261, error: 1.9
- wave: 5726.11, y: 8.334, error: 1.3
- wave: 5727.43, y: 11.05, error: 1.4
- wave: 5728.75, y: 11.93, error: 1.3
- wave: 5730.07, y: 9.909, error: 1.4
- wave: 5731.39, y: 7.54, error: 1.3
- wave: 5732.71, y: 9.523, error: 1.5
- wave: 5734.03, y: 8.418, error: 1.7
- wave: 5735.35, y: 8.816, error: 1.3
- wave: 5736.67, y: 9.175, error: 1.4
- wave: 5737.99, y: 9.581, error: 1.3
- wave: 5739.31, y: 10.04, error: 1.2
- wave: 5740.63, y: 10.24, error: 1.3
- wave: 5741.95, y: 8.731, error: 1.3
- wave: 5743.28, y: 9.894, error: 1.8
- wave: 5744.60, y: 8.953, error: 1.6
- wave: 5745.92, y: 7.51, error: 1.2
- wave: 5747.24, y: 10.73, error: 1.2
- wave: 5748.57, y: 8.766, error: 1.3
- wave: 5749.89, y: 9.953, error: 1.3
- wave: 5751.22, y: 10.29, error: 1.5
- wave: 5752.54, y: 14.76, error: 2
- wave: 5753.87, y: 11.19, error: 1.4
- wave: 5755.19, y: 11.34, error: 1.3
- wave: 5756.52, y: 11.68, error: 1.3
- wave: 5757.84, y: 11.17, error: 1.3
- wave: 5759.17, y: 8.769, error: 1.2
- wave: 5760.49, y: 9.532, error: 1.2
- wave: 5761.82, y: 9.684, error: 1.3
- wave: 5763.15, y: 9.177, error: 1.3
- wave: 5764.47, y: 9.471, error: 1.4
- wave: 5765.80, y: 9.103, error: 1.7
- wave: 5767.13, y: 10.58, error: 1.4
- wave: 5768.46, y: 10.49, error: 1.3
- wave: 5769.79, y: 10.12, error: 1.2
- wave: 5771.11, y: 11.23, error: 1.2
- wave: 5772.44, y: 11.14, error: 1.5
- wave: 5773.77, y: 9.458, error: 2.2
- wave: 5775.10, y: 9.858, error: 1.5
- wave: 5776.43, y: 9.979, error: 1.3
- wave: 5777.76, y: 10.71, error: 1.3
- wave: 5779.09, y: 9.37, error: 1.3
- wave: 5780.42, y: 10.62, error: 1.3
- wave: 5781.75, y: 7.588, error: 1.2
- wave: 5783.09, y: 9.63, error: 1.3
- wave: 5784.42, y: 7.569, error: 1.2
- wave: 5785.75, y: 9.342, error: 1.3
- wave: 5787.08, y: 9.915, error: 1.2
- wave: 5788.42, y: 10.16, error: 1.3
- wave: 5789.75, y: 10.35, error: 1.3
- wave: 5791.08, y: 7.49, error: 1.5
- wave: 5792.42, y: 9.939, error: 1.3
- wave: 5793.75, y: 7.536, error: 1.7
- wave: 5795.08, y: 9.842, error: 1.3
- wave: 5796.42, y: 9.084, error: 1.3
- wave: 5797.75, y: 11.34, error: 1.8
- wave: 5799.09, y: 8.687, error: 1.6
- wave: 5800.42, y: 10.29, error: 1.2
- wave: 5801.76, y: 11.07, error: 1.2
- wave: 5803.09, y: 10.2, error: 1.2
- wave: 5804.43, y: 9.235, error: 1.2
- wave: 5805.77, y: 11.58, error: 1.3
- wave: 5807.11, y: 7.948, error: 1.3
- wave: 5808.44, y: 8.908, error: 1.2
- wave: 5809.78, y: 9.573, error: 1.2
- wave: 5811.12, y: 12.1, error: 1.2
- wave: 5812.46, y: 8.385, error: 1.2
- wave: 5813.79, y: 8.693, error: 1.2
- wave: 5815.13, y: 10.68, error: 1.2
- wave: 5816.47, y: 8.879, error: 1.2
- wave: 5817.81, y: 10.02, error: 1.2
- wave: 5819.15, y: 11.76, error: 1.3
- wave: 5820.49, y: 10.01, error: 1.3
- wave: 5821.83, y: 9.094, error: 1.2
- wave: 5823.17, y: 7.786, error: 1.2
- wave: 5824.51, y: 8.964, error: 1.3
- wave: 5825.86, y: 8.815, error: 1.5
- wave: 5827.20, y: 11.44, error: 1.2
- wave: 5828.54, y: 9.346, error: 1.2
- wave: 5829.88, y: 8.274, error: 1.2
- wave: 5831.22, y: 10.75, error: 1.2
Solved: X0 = 1.44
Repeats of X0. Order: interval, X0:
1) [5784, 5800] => 1.40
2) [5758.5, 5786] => 1.36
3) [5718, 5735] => 1.45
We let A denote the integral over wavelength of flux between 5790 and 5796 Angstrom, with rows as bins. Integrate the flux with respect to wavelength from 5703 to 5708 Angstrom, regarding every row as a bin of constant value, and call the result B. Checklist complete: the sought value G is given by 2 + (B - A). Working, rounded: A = 53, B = 48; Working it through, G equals -3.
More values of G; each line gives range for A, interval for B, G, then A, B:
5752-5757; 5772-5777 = -9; 61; 50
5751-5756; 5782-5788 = -4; 60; 54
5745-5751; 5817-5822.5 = 2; 56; 56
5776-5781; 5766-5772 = 14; 51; 63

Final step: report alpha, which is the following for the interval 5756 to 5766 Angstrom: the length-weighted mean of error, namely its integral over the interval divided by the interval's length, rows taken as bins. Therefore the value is 1.32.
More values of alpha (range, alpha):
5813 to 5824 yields 1.23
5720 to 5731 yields 1.46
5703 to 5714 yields 1.69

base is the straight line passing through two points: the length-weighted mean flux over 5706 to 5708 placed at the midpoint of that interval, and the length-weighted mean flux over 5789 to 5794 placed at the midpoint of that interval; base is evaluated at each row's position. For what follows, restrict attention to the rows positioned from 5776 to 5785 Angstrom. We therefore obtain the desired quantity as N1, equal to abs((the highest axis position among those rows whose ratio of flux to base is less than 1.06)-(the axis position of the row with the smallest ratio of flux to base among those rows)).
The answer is 0.0 Angstrom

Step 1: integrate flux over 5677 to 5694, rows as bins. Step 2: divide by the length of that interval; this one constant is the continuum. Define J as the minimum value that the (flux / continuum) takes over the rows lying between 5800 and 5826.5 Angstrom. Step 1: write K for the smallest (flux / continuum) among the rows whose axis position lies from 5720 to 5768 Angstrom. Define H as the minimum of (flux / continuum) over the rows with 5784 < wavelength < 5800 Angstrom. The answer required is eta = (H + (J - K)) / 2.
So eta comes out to 0.40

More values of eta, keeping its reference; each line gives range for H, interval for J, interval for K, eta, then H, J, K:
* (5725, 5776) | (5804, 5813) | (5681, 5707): 0.42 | 0.78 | 0.83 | 0.763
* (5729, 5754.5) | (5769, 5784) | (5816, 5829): 0.38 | 0.78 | 0.79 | 0.810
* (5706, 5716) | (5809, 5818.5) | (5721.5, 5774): 0.40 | 0.70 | 0.87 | 0.781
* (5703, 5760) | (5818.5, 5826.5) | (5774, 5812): 0.37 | 0.70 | 0.81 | 0.779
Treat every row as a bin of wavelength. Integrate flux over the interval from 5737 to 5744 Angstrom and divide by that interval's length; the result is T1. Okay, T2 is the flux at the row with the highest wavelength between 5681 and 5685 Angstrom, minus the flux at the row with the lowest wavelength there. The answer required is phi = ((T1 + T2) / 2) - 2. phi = 2.6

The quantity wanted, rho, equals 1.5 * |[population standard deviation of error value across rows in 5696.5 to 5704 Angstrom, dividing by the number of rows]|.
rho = 0.72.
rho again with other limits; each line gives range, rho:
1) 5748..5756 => 0.37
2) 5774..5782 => 0.13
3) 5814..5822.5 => 0.07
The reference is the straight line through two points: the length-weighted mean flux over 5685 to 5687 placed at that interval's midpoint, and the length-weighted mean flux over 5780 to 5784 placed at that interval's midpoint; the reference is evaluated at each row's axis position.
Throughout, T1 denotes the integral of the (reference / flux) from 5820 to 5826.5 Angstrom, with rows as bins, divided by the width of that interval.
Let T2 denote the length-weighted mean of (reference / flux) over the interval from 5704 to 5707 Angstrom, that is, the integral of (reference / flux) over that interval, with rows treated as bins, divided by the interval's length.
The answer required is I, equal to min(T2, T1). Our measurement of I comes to 0.94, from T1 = 1.016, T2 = 0.94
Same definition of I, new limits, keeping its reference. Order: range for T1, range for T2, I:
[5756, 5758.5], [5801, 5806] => 0.80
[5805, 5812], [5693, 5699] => 0.93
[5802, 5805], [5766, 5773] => 0.86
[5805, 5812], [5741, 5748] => 0.93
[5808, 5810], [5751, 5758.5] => 0.78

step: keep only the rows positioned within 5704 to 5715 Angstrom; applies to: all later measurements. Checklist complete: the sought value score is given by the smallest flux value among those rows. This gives 6.746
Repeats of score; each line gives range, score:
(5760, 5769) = 9.103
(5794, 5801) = 8.687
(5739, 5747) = 7.51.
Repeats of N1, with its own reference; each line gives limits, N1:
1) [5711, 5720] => 0.0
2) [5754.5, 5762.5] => 0.0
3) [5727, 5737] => 4.0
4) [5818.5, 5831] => 6.7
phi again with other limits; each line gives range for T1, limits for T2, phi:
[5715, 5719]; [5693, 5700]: 2.3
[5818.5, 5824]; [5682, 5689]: 2.2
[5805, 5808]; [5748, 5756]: 4.1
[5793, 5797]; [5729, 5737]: 2.1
